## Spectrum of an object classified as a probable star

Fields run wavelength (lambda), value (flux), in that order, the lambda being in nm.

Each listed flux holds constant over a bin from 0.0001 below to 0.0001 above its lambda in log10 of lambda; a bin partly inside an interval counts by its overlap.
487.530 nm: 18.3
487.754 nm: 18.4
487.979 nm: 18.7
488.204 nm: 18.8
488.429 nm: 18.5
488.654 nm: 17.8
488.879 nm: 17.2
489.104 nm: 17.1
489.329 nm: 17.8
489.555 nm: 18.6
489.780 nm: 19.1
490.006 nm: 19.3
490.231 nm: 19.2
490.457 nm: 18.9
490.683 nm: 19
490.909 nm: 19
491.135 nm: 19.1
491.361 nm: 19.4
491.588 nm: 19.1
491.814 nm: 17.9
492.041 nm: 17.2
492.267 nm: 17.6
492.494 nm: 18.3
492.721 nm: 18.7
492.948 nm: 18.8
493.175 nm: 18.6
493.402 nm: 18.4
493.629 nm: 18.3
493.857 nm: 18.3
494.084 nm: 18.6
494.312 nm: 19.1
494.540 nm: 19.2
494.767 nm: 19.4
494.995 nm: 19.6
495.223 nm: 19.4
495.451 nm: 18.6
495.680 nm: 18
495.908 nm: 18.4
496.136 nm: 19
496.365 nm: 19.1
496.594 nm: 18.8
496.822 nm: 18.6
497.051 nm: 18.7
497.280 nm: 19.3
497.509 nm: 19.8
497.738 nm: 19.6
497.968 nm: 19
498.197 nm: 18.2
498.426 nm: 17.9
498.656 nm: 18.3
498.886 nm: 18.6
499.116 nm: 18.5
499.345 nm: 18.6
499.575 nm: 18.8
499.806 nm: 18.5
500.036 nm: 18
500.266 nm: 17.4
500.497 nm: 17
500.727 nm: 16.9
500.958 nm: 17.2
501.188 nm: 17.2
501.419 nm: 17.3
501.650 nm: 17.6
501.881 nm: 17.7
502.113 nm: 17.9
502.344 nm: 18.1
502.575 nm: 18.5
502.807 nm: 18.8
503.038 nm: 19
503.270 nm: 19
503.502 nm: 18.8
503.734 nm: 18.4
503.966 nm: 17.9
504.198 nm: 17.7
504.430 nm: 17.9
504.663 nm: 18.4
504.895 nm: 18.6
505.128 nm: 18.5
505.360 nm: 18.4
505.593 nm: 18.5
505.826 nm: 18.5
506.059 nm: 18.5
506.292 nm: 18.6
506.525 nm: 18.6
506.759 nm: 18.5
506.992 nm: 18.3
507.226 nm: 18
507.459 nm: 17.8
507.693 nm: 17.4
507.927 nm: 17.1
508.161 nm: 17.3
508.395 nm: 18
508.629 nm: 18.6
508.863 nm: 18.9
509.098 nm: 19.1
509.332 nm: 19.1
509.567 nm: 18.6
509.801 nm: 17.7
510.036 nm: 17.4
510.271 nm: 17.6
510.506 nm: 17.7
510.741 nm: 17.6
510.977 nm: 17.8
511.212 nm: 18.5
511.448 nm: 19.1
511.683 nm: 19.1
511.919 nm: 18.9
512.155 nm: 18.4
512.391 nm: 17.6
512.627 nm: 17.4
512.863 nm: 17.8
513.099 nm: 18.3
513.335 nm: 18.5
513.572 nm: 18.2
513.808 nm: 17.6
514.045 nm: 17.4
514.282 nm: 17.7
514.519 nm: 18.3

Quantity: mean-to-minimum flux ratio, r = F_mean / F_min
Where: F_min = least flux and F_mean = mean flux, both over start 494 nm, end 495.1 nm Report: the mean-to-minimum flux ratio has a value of 1.03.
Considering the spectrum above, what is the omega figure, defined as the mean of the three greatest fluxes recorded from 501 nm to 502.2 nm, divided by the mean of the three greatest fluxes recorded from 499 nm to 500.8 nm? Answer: 0.95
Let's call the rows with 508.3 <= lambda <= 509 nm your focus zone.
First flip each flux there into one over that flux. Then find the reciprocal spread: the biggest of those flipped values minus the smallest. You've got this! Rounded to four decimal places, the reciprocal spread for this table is 0.0026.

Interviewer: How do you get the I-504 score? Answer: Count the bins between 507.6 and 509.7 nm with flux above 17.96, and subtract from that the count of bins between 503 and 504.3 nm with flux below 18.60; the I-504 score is 3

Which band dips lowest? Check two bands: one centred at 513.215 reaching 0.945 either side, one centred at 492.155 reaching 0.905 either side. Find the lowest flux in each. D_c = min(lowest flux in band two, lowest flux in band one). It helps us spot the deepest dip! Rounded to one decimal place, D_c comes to 17.2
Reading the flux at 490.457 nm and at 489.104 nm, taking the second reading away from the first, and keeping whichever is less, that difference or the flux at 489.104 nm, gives 1.8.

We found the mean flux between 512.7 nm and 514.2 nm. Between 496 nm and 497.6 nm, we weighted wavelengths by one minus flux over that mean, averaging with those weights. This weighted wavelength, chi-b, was 496.90 nm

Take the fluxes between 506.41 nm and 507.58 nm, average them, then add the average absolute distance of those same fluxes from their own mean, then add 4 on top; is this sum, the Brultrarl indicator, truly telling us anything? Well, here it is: 22.5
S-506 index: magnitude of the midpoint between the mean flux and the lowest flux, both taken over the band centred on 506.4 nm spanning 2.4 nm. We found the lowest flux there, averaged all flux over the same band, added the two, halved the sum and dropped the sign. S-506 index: 18.1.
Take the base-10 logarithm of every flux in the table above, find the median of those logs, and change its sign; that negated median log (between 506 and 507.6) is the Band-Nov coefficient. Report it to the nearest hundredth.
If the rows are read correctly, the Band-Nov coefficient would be -1.27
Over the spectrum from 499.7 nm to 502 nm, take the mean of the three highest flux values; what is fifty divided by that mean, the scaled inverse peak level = 2.77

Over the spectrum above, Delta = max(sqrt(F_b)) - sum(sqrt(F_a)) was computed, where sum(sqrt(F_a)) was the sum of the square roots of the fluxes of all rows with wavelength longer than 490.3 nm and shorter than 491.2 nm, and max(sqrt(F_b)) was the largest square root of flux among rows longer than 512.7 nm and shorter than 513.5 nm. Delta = -13.1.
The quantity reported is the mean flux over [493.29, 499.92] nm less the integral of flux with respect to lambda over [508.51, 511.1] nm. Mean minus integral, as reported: -28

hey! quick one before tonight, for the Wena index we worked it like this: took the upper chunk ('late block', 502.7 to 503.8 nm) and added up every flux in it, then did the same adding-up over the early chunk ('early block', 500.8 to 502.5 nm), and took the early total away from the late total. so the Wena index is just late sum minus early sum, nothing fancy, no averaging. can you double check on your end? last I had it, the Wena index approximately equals -29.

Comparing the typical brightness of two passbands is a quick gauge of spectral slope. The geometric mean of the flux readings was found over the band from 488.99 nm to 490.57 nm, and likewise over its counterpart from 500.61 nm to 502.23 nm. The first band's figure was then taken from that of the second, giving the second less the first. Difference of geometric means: -1.2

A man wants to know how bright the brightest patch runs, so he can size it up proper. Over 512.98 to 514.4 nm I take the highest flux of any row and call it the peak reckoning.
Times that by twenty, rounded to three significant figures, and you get 370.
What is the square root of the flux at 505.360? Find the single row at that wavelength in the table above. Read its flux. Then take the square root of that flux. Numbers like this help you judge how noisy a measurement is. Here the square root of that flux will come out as 4.29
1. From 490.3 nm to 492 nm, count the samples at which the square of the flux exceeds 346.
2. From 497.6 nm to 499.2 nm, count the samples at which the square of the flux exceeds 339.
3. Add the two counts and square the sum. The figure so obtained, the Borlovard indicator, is 100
